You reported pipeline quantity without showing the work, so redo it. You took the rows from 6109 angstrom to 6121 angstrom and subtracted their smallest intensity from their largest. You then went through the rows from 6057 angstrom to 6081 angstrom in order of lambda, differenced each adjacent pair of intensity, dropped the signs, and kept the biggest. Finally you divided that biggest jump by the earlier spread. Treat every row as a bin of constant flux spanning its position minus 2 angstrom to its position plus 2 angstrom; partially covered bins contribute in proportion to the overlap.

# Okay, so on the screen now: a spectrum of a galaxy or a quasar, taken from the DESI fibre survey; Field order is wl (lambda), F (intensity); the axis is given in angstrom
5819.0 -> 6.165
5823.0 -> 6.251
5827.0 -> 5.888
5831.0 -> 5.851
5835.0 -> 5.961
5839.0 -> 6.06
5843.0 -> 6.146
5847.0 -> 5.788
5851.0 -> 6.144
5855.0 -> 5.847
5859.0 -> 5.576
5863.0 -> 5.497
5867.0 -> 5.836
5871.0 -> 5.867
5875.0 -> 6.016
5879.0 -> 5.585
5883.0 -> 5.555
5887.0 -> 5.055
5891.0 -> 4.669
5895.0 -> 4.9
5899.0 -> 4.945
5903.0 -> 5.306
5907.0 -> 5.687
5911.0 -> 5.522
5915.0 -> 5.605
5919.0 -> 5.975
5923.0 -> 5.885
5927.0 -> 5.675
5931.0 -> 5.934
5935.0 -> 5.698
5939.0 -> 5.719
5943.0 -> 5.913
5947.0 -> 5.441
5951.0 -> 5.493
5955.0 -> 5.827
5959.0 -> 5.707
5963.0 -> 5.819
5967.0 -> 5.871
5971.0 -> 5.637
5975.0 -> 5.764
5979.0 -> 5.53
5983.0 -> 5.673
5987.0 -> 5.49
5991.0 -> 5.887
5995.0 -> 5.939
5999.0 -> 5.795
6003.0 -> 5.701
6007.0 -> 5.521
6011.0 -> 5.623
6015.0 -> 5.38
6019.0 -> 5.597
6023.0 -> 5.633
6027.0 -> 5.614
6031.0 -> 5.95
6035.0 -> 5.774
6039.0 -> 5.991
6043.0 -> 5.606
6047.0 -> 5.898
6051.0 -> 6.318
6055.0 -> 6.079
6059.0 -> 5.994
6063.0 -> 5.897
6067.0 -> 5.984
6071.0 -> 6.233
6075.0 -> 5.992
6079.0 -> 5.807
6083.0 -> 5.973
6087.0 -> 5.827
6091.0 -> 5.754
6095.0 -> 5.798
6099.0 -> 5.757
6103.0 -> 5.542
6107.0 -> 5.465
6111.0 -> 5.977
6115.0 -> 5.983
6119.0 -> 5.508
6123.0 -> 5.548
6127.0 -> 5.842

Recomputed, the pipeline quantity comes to 0.5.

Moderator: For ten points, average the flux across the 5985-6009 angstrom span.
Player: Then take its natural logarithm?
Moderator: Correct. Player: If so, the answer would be 1.74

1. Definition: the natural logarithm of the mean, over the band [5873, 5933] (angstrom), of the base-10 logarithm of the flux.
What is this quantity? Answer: -0.304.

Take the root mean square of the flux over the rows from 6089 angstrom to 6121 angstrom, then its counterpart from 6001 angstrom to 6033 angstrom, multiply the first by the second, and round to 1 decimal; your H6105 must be 32.2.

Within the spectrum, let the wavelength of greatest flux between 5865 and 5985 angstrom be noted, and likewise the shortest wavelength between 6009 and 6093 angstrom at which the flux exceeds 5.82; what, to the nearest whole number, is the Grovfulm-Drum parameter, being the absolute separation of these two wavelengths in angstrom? 156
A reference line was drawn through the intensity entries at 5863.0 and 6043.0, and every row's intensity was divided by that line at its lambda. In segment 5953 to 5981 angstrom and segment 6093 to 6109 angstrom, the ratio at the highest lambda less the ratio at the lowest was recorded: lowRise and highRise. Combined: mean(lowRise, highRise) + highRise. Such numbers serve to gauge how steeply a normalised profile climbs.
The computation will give -0.12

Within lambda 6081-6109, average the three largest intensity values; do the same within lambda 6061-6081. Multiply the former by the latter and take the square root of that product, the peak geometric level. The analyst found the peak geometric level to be 5.97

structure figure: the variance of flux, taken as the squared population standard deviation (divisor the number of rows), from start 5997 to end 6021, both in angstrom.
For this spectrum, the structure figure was 0.0172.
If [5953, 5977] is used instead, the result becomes 0.0063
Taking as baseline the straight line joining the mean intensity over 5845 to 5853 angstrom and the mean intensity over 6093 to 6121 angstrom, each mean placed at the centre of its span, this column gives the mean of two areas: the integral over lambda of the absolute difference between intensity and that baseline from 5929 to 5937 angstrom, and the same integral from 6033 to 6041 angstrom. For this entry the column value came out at 0.9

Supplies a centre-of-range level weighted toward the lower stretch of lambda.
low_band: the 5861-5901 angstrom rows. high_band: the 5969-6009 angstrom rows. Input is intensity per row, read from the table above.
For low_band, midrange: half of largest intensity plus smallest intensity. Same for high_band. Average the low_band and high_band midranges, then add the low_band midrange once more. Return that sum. 10.9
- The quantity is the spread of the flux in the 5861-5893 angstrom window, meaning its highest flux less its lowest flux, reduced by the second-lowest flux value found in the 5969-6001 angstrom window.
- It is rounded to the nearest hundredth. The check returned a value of -4.18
